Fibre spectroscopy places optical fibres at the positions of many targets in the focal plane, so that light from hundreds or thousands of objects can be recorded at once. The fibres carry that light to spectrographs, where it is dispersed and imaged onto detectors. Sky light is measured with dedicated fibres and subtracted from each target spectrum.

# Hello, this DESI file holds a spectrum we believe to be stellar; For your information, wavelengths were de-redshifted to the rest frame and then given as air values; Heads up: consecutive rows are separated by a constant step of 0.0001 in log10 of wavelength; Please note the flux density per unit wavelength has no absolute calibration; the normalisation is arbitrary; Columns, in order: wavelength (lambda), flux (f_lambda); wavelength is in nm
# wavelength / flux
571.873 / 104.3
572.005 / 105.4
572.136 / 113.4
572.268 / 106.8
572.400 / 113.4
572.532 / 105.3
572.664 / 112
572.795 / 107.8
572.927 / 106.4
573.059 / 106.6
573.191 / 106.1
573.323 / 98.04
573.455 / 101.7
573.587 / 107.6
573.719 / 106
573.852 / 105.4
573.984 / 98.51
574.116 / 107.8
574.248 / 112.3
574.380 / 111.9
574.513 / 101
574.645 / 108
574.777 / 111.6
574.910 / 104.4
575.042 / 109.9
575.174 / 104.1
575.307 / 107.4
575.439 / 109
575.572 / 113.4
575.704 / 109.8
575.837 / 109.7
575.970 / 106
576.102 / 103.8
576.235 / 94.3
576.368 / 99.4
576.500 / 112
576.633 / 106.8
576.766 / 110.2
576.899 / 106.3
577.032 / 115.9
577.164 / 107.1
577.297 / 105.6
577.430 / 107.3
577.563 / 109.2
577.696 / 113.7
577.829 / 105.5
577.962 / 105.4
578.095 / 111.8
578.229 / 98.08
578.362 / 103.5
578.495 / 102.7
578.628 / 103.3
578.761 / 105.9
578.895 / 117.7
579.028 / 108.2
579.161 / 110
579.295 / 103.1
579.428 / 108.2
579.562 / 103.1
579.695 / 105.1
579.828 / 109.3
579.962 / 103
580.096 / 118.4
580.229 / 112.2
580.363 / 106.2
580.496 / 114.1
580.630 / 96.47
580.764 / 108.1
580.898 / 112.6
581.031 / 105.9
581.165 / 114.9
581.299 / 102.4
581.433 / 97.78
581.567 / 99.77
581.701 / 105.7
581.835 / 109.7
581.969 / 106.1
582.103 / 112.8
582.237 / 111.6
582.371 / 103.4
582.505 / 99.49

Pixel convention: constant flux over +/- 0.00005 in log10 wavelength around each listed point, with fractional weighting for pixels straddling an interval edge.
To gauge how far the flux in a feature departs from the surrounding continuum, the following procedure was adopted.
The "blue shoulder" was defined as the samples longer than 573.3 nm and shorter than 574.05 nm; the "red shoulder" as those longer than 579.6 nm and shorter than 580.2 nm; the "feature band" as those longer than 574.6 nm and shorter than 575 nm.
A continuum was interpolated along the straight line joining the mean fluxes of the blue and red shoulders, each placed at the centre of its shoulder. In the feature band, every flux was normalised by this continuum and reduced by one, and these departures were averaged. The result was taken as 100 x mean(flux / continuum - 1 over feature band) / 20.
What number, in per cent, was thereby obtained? 0.19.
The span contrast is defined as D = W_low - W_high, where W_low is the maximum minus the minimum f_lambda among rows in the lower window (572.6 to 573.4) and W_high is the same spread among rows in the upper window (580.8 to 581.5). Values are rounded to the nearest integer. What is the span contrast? -3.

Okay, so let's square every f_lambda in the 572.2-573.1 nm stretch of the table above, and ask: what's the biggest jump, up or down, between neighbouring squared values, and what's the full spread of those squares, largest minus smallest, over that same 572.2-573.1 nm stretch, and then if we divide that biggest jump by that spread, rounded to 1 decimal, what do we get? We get 1.0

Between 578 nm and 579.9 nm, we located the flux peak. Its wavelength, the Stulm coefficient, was 578.895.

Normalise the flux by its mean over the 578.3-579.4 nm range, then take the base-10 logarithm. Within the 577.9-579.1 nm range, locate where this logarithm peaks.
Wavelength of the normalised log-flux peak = 578.895 nm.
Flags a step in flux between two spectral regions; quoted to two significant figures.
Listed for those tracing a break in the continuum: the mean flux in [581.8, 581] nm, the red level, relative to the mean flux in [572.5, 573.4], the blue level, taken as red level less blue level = -1.6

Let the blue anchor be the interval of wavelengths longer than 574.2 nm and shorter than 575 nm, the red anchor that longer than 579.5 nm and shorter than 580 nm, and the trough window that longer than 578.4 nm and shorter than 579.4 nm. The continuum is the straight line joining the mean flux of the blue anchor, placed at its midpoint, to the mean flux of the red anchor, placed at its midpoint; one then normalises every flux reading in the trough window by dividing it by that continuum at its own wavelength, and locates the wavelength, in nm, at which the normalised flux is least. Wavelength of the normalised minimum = 578.495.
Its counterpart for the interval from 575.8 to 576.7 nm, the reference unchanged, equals 576.235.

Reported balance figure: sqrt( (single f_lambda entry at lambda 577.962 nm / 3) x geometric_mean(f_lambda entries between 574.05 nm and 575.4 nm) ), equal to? 61.5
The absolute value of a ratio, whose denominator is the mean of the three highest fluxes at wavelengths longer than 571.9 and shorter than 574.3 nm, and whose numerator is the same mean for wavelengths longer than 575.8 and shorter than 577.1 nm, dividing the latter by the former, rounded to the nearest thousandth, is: 0.997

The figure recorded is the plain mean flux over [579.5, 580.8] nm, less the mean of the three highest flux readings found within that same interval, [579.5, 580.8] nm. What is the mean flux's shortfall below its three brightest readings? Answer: -7.3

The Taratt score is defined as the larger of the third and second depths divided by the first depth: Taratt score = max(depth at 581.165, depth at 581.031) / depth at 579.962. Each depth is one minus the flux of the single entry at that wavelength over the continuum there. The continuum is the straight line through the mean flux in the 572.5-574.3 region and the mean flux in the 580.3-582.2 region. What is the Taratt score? 0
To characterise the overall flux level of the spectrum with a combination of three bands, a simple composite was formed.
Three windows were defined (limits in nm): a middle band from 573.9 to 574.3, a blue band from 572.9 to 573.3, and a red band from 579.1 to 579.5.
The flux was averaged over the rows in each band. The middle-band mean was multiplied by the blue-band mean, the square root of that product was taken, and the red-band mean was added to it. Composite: 213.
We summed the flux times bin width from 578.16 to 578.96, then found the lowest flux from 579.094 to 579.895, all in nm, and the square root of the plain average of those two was 9.67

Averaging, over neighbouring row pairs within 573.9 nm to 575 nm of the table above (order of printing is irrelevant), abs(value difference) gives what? 6.1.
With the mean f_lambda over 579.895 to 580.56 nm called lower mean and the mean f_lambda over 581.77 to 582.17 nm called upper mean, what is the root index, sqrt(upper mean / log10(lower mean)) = 7.32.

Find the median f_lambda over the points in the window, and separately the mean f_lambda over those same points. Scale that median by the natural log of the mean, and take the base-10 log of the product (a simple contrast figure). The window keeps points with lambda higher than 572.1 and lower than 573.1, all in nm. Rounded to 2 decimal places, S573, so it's 2.70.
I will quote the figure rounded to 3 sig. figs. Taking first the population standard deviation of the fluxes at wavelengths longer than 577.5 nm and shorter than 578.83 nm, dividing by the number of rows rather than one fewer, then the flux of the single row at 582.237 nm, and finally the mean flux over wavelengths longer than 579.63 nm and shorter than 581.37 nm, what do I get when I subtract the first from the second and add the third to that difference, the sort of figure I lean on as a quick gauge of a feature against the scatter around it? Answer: 216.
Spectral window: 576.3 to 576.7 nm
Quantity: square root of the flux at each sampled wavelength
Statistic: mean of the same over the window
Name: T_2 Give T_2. 10.3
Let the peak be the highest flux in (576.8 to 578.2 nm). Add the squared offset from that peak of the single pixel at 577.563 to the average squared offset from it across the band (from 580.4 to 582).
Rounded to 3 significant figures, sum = 175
